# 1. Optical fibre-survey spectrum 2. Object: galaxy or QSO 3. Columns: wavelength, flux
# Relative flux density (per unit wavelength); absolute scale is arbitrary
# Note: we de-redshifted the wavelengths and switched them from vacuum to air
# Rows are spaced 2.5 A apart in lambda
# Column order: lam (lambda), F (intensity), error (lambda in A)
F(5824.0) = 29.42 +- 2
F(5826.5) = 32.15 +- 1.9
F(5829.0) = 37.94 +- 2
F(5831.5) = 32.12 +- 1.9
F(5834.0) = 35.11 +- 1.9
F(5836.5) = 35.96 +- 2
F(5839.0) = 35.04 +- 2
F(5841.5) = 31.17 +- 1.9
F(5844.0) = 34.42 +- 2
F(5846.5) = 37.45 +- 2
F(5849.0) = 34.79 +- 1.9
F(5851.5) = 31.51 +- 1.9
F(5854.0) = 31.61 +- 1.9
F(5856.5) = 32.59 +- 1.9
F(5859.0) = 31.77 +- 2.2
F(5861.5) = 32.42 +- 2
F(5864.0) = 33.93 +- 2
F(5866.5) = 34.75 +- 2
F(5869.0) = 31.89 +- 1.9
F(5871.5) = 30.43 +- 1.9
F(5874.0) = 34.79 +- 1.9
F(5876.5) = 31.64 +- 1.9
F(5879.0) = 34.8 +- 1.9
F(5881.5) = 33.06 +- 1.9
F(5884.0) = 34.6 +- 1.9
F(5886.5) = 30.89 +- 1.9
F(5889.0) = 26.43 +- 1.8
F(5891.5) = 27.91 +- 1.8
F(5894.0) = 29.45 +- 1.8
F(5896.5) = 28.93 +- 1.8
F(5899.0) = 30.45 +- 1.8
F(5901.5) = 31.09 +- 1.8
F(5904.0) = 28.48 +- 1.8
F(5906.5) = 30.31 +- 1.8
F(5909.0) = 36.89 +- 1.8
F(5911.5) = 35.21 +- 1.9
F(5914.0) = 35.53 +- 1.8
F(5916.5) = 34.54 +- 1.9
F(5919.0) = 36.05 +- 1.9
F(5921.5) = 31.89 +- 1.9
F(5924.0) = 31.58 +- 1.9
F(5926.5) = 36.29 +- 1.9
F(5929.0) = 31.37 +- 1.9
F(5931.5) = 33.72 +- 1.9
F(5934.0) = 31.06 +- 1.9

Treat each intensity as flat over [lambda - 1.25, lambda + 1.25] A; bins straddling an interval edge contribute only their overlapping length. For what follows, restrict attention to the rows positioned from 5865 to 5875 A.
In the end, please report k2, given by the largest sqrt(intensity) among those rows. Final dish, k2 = 5.90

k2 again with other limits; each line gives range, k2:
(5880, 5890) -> 5.88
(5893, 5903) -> 5.58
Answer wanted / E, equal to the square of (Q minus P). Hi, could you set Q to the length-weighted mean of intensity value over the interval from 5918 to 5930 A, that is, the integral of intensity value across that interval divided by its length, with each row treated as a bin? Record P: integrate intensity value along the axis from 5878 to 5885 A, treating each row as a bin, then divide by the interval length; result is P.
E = 0.5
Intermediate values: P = 34.1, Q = 33.4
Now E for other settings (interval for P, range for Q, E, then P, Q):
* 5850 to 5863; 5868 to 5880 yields 0.4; 32.1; 32.7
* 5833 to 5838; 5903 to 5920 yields 2.6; 35.5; 33.9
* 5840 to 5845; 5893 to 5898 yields 12.9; 32.8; 29.2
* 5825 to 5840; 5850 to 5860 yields 7.2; 34.6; 31.9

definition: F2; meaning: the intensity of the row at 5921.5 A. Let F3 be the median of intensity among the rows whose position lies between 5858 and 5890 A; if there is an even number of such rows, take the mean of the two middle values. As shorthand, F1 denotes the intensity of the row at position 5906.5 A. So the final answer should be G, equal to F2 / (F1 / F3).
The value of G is 34.1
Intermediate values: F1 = 30.31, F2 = 31.89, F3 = 32.4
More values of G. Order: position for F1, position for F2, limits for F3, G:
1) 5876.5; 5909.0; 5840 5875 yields 37.9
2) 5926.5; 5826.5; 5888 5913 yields 26.5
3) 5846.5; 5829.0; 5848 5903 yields 32.1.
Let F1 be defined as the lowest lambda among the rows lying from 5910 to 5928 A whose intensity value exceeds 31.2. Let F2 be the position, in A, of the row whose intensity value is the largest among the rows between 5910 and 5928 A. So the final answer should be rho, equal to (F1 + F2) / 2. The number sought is 5919.0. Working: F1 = 5911.5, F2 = 5926.5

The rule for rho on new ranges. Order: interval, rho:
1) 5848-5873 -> 5849.0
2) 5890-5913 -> 5909.0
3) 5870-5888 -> 5876.5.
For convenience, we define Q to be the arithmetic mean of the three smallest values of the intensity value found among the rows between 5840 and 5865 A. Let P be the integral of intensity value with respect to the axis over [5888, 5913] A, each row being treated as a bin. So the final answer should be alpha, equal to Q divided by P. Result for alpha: 0.041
